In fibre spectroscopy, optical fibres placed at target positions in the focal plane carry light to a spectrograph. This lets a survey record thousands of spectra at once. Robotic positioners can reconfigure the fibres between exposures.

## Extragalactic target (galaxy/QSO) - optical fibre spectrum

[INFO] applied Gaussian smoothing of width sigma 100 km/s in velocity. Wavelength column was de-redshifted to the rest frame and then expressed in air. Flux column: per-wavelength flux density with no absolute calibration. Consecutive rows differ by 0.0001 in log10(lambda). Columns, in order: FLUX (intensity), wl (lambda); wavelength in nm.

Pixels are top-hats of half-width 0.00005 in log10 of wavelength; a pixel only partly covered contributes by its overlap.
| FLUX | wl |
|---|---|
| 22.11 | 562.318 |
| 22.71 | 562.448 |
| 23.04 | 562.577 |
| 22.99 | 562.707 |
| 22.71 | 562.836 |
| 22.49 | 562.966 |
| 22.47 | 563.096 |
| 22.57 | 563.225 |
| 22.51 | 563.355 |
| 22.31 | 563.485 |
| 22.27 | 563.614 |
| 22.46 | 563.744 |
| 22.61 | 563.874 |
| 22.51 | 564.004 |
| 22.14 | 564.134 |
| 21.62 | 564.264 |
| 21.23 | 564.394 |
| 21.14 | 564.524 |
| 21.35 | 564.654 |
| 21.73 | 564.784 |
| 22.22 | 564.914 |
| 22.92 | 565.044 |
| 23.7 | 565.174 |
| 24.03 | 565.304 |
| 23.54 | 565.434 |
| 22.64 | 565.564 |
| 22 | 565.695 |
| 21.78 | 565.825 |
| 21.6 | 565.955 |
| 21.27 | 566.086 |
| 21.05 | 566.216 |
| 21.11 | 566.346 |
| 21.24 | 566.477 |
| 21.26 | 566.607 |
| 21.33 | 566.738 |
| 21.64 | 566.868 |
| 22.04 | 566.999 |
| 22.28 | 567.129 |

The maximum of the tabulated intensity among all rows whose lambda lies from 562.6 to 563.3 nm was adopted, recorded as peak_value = 22.99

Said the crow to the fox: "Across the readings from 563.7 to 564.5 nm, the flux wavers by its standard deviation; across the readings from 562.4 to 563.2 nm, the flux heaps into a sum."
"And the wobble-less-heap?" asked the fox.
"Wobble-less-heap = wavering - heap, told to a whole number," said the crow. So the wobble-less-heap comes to -136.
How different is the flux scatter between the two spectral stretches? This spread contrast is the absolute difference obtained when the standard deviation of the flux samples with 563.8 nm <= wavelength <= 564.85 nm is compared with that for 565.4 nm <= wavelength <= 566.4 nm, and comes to 0.3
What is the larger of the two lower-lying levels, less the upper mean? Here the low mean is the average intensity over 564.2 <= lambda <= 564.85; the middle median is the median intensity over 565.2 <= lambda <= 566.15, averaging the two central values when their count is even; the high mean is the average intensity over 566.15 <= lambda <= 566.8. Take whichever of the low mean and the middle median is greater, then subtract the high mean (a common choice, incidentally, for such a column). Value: 0.80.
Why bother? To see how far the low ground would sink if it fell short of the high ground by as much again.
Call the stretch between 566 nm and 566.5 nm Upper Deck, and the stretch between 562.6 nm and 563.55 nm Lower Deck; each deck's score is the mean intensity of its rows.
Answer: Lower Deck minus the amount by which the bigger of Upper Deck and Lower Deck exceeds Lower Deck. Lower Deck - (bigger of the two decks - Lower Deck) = 22.6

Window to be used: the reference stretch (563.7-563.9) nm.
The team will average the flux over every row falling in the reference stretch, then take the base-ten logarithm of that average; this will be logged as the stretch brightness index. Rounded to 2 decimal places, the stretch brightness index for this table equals 1.35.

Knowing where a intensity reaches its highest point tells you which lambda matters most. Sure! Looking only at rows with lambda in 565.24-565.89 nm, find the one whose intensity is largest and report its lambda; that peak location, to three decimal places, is 565.304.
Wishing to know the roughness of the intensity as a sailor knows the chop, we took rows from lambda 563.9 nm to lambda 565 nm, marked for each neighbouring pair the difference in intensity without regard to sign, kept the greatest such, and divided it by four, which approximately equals 0.13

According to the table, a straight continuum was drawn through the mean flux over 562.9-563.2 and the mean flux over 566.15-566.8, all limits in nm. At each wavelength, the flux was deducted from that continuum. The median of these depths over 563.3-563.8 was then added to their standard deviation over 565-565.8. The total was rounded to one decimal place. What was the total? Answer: 0.6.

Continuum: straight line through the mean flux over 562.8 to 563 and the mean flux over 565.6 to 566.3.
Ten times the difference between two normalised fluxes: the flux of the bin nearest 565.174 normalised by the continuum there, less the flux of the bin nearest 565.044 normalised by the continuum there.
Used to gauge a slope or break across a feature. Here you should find 0.4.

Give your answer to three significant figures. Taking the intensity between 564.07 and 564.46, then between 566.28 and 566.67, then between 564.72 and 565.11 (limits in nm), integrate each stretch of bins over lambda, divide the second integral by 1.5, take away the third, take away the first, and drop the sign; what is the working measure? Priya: 11.6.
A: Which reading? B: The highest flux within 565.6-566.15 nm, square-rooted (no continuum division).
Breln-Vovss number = 4.69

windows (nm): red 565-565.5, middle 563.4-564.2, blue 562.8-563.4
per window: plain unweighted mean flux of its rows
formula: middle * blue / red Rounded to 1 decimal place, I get 21.4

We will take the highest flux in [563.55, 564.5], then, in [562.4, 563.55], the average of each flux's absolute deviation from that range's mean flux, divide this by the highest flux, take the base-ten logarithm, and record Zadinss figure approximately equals -2.07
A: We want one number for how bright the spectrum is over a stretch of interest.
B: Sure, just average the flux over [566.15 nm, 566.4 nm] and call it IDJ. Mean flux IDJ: 21.1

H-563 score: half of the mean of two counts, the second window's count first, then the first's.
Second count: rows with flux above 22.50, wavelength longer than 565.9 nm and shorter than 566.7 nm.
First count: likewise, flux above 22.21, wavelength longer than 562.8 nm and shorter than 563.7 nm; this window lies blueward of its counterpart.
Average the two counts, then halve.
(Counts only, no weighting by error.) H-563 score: 1.75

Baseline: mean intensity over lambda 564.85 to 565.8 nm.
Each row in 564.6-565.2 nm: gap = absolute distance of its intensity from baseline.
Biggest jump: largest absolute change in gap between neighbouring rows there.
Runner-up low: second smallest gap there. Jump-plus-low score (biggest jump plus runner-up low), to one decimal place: 1.4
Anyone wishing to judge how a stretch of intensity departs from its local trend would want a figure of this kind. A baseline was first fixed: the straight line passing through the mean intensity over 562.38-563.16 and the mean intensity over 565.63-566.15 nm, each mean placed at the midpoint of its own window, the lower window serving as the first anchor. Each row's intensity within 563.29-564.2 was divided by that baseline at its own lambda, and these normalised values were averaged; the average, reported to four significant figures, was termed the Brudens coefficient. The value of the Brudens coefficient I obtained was 1.000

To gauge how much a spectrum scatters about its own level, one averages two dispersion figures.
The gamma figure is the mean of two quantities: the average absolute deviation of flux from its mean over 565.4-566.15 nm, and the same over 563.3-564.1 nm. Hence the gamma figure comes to 0.37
